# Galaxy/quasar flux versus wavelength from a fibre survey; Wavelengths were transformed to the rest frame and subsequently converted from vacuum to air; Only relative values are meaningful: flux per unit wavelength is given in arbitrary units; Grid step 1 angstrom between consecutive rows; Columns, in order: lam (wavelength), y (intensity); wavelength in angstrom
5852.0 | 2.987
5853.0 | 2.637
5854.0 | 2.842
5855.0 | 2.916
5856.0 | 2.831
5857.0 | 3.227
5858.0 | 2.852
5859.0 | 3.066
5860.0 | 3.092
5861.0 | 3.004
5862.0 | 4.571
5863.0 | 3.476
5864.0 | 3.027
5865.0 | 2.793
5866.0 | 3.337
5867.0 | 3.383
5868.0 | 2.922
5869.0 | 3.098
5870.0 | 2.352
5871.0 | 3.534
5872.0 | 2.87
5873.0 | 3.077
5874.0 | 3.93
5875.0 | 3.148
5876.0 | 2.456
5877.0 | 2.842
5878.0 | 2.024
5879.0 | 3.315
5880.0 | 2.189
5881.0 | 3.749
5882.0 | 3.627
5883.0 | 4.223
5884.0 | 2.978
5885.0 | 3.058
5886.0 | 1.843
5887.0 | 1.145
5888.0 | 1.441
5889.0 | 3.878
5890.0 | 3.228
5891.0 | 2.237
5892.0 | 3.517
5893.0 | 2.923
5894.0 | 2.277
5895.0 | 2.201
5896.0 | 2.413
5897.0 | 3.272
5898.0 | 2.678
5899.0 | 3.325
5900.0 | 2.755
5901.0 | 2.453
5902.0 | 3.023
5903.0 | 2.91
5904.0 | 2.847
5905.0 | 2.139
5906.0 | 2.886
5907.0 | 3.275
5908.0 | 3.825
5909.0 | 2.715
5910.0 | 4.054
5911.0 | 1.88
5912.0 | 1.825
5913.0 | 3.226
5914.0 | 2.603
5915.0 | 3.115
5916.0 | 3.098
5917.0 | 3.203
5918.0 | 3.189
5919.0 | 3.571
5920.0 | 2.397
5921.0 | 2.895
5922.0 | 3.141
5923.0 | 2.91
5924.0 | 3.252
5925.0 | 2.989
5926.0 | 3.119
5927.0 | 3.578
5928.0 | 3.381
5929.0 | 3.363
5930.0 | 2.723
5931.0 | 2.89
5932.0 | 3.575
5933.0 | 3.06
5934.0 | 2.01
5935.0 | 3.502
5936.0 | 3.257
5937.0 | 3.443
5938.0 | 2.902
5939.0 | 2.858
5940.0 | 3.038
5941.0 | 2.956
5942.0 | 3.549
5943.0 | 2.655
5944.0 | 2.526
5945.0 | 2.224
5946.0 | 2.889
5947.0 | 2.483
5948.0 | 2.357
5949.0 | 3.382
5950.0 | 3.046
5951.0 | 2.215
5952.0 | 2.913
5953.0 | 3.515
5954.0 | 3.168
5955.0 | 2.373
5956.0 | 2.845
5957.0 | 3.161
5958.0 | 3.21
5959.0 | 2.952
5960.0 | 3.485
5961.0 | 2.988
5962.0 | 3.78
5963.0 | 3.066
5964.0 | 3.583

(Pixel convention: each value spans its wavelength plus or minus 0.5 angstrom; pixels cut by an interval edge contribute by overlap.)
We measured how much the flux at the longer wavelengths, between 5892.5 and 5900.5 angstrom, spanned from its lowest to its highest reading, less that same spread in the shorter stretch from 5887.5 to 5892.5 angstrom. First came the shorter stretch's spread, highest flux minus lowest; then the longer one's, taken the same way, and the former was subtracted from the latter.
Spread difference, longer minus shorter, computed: -1.3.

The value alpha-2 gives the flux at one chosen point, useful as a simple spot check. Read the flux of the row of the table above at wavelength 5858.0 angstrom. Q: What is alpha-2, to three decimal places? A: 2.852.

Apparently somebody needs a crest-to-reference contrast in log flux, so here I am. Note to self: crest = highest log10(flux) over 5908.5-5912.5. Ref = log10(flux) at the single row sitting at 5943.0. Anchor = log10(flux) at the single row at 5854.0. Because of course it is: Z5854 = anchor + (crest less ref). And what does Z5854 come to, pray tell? 0.64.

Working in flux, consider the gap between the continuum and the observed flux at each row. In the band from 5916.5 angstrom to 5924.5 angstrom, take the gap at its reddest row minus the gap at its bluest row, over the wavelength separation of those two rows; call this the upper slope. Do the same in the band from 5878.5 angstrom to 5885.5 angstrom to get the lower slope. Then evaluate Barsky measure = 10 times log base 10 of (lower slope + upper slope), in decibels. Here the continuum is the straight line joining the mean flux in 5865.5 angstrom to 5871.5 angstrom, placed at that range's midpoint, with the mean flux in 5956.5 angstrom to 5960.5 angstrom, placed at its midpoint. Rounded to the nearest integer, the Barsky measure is -14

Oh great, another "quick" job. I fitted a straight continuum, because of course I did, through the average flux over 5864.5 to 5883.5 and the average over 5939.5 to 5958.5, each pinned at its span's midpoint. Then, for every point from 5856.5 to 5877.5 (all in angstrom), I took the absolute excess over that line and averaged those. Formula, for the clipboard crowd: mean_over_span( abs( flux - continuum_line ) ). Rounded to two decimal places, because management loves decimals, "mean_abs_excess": 0.32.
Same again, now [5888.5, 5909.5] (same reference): 0.43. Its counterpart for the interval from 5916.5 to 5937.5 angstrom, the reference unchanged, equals 0.35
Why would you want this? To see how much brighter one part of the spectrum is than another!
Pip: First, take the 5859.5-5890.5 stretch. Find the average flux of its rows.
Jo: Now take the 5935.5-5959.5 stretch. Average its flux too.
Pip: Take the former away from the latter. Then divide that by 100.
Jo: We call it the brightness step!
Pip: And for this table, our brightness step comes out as -0.0011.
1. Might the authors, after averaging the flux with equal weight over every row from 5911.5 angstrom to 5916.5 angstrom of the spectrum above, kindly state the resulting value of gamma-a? 2.77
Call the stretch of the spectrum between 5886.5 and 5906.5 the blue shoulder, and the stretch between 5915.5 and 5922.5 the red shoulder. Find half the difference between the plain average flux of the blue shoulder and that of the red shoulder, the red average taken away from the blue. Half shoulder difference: -0.20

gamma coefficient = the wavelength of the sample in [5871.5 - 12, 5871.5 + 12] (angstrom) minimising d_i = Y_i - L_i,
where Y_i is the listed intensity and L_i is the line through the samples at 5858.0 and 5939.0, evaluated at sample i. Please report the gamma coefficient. 5878.0 angstrom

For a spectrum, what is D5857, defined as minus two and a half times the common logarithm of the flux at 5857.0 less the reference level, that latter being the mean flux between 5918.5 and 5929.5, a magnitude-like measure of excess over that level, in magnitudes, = 2.7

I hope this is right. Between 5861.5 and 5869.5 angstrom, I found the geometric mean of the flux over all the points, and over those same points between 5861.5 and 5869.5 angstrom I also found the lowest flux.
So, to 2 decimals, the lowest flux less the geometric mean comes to -0.50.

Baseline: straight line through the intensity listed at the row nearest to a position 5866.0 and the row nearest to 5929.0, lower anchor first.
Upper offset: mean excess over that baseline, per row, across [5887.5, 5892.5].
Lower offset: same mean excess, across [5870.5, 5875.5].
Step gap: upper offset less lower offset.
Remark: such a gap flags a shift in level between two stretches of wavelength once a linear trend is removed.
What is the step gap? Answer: -0.46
